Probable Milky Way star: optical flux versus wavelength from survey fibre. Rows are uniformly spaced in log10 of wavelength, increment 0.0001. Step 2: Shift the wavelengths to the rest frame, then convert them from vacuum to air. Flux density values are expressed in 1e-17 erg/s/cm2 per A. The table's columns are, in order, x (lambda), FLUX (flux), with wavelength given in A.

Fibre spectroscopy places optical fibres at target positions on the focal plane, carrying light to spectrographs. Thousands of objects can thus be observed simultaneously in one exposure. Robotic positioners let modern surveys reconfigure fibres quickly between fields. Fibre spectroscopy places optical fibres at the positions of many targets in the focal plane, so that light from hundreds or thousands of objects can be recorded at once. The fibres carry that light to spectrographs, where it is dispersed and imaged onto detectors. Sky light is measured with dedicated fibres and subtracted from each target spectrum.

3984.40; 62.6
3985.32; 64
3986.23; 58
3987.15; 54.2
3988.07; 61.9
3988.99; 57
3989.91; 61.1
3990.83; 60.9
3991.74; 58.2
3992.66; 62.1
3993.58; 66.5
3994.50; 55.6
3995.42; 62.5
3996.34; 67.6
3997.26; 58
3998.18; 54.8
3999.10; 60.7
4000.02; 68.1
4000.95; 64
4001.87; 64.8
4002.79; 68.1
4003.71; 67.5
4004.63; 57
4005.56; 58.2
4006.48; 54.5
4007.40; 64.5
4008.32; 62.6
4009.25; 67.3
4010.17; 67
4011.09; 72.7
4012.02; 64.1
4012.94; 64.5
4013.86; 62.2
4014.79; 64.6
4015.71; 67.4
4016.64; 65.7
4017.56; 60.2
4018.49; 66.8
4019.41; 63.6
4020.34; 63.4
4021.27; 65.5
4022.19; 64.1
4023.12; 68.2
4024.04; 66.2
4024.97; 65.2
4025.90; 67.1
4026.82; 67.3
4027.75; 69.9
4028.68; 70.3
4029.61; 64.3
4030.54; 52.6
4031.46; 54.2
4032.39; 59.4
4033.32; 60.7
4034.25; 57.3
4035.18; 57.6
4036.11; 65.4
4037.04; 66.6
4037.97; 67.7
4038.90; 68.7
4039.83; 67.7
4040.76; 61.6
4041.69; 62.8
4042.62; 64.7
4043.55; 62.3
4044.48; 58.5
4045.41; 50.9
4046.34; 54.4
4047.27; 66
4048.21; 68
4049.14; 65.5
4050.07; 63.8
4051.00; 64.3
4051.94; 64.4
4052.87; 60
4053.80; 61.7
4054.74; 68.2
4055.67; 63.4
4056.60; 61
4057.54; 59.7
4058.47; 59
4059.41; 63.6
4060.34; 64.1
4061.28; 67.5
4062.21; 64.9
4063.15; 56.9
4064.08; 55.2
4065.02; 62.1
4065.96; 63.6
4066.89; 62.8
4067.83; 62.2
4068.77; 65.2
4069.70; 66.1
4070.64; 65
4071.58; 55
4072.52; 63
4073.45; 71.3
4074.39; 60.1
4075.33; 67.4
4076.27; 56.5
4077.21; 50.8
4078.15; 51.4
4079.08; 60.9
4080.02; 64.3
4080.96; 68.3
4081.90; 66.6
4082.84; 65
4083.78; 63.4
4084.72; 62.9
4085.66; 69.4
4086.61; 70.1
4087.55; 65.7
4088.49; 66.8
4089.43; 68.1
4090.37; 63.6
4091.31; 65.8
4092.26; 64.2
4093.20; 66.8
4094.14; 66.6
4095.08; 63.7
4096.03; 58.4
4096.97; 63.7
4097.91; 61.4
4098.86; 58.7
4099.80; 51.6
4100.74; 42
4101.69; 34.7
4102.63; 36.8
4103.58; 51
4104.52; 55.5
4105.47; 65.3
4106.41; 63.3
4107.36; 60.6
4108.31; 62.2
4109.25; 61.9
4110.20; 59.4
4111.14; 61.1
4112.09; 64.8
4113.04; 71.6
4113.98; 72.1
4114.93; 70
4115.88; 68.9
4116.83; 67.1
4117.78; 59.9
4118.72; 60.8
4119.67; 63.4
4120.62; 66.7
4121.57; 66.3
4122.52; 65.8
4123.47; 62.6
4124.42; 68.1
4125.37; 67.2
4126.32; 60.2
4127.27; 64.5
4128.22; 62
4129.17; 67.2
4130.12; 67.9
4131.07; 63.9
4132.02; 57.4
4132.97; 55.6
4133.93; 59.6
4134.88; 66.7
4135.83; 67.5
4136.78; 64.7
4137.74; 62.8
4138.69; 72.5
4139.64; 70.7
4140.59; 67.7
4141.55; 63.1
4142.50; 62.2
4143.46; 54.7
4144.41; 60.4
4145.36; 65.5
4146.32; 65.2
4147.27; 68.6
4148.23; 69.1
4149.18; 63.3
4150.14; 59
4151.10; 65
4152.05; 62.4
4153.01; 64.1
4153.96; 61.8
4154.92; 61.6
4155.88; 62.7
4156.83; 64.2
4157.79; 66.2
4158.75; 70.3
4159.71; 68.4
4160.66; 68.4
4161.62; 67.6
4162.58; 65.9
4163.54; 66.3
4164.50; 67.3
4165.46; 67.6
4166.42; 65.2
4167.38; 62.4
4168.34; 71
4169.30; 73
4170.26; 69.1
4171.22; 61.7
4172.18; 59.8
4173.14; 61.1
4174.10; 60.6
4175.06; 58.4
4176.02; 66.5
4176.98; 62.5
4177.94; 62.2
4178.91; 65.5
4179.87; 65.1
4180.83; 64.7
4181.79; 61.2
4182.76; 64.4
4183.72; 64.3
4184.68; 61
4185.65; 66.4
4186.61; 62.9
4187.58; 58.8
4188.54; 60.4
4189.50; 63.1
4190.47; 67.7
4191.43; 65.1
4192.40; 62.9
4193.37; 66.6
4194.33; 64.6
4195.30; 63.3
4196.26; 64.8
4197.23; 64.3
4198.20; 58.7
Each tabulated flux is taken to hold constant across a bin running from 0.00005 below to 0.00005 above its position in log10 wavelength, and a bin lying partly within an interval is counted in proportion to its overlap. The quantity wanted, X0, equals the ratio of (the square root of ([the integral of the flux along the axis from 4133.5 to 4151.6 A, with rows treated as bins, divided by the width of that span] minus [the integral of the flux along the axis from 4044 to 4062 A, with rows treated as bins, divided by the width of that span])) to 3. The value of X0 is 0.51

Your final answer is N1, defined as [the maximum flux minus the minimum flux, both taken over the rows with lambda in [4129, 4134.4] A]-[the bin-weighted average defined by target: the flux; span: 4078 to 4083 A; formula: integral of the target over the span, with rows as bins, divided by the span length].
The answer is -51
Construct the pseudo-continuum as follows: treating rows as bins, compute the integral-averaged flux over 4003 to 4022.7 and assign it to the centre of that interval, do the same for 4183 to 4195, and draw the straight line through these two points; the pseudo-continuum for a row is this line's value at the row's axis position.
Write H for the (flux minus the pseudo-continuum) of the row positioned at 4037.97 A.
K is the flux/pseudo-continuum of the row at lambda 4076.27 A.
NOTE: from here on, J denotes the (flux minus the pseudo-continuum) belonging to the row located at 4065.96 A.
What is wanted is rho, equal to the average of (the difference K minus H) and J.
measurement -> -2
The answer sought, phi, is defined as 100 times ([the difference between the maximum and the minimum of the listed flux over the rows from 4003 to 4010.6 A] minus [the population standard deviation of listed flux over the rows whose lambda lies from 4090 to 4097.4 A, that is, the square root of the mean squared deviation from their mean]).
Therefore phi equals 1051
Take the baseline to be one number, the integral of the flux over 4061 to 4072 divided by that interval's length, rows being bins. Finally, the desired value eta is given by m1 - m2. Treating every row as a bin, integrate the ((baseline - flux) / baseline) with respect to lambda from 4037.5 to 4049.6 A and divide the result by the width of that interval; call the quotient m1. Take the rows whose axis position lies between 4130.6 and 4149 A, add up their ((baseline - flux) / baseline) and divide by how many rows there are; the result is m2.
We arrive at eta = 0.02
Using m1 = -0.01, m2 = -0.031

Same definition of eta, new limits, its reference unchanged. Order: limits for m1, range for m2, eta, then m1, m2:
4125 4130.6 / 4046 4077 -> -0.03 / -0.04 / -0.010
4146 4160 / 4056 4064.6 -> -0.05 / -0.04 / 0.013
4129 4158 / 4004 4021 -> 0.00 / -0.03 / -0.025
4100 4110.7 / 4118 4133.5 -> 0.16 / 0.13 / -0.025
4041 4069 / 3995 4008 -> 0.00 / 0.00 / 0.000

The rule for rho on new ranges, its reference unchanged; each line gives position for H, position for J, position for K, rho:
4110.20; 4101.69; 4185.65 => -12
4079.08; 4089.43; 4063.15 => 4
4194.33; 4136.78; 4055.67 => 0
